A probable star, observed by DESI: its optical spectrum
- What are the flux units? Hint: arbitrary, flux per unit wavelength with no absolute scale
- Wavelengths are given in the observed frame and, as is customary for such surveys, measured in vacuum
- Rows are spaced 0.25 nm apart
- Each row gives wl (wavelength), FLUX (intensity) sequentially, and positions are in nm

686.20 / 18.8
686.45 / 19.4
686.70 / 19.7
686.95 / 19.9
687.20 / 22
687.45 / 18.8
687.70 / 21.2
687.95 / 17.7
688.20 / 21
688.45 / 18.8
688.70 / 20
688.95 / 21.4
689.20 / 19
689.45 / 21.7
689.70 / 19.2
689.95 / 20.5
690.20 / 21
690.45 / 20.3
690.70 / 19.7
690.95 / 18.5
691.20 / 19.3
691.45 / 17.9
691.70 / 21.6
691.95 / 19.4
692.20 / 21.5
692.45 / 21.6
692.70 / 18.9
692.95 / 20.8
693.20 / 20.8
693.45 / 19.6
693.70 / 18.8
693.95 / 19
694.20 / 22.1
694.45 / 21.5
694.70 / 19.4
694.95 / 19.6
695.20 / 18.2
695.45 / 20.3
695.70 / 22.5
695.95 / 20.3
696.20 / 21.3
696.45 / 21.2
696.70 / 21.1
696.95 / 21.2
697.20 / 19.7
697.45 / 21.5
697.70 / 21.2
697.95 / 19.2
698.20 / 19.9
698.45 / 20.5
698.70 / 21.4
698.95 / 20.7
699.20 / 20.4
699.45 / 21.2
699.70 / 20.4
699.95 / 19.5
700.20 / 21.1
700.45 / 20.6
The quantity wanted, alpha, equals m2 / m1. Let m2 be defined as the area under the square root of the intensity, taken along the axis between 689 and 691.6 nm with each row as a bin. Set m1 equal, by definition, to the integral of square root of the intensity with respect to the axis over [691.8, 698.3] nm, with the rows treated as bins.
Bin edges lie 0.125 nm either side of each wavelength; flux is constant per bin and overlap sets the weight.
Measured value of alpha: 0.39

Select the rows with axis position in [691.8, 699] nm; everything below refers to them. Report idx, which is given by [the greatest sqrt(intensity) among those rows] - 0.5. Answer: 4.24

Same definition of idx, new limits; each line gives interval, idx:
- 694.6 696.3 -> 4.24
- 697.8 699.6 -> 4.13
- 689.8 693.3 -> 4.15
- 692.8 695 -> 4.20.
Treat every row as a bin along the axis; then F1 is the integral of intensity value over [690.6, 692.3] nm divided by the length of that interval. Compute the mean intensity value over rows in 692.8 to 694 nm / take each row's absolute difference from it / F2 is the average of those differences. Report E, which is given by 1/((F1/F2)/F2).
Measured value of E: 0.03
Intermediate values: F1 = 19.7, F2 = 0.8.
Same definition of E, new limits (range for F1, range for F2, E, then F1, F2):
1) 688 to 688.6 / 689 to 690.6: 0.03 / 19.6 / 0.8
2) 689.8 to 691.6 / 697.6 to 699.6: 0.02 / 19.6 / 0.6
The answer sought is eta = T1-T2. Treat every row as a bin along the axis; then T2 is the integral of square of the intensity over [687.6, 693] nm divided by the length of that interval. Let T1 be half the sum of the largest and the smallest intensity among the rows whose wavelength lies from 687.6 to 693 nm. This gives -383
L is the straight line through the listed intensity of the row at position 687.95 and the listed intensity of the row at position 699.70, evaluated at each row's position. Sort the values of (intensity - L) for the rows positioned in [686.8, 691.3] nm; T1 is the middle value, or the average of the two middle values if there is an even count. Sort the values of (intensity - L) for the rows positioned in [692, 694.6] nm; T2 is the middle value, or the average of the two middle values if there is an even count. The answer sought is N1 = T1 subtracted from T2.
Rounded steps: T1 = 2.08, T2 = 1.9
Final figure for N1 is -0.2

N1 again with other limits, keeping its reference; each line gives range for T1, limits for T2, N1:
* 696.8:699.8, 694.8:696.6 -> 0.4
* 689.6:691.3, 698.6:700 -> -1.1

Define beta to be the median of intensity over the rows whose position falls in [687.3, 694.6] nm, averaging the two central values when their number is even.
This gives 20.0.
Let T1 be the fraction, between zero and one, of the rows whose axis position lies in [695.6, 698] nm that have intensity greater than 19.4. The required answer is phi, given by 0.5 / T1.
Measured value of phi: 0.56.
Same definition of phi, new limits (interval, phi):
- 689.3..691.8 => 0.83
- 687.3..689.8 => 1.00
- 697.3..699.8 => 0.56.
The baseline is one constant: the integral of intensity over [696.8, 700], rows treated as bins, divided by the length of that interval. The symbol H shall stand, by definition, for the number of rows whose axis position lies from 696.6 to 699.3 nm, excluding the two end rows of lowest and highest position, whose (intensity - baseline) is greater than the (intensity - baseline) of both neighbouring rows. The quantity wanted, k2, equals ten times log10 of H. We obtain 4.8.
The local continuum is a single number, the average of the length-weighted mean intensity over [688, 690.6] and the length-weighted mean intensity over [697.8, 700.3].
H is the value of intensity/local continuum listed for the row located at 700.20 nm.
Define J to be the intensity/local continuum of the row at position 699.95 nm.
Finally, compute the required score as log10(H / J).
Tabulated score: 0.03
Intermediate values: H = 1.04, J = 0.96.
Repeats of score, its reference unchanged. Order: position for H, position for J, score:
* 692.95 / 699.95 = 0.03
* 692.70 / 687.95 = 0.03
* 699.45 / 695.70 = -0.03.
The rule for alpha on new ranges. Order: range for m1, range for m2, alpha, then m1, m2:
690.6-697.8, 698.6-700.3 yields 0.24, 32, 8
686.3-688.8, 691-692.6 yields 0.64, 11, 7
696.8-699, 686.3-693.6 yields 3.27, 10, 33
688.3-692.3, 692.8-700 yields 1.82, 18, 33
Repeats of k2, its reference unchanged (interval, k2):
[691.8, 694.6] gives 3.0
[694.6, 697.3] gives 6.0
